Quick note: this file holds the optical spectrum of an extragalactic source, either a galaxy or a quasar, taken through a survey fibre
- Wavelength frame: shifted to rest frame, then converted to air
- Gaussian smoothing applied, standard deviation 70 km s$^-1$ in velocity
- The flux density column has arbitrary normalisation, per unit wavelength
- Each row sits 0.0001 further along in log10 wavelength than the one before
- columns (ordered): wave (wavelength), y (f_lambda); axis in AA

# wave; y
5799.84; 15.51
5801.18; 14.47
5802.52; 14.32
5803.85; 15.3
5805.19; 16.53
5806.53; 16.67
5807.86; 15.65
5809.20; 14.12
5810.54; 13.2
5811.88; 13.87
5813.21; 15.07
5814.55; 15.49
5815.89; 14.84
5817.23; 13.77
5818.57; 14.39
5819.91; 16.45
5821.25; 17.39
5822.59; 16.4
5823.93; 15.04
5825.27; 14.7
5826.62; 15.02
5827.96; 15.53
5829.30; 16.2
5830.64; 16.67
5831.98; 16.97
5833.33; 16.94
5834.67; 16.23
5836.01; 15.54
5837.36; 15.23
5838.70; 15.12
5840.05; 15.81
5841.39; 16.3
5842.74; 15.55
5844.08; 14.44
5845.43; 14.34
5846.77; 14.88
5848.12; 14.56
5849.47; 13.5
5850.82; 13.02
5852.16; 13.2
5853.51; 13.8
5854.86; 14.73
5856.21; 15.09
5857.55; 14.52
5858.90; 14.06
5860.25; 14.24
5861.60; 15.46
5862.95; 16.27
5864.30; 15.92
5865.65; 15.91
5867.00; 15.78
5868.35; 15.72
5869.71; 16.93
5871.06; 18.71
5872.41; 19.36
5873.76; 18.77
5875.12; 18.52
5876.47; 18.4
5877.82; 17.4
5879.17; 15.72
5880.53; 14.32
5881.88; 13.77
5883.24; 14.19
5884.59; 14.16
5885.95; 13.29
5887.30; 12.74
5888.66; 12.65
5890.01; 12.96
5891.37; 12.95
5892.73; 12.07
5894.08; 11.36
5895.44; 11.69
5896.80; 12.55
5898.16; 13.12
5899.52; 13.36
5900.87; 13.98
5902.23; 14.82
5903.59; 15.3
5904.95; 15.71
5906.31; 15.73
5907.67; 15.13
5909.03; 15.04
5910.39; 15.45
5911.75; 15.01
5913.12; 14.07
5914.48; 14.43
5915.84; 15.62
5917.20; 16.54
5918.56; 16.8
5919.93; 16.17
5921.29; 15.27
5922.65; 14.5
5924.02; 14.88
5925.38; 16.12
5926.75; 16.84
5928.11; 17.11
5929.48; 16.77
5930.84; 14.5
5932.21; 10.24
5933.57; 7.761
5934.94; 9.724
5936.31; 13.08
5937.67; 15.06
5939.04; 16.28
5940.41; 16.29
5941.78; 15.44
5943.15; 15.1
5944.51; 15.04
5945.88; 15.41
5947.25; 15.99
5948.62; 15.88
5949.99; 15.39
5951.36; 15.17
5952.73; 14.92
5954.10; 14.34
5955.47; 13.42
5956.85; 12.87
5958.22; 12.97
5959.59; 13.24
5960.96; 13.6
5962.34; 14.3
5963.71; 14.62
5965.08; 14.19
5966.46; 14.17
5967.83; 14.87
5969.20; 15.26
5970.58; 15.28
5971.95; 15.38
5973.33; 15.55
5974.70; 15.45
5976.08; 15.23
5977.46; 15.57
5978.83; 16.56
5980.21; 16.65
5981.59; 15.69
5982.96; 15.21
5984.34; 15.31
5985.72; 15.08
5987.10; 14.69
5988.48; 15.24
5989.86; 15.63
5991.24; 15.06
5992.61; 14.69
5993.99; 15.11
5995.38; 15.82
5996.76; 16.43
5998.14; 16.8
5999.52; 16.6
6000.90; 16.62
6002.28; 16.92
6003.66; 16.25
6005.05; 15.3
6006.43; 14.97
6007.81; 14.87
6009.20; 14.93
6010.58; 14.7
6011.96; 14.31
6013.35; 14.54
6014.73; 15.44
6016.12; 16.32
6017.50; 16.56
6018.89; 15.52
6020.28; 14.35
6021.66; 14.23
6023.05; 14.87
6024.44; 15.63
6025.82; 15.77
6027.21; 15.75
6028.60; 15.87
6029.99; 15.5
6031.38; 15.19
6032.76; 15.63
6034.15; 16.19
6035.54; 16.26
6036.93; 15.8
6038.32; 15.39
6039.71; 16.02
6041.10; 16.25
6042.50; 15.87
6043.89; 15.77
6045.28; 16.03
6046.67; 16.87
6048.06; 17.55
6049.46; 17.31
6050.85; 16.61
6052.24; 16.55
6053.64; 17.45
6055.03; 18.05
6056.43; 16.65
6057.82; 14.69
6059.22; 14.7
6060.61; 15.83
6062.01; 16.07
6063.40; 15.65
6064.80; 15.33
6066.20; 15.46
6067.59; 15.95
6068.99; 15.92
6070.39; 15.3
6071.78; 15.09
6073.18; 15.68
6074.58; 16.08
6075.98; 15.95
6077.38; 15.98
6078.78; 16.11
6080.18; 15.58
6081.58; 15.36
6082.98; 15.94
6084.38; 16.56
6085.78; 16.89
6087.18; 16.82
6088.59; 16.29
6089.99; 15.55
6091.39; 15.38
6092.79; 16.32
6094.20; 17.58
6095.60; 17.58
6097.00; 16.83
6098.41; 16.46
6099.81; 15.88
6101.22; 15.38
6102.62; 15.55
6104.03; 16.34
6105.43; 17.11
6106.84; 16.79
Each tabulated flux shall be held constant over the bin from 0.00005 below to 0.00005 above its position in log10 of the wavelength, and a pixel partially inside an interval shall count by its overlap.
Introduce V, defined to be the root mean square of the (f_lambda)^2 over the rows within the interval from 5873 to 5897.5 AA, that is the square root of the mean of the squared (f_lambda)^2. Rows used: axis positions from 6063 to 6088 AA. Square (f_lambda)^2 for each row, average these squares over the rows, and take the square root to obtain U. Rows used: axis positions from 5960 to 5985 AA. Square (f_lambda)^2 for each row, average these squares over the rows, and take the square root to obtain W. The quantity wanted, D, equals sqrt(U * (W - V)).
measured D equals 49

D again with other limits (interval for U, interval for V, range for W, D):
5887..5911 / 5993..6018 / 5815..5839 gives 11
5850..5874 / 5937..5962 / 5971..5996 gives 65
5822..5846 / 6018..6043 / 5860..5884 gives 93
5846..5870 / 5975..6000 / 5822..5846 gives 19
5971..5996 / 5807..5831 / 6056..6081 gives 52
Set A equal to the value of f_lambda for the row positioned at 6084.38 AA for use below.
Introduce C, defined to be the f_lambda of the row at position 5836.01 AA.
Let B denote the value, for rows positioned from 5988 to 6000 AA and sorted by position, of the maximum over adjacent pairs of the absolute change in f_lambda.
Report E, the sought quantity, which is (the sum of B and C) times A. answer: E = 269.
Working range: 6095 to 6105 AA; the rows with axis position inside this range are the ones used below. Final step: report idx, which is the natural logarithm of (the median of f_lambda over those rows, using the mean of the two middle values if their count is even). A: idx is 2.79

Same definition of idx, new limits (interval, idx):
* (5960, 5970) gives 2.66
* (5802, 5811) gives 2.73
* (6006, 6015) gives 2.70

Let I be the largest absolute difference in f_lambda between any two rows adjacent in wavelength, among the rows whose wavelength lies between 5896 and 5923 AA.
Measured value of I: 1.2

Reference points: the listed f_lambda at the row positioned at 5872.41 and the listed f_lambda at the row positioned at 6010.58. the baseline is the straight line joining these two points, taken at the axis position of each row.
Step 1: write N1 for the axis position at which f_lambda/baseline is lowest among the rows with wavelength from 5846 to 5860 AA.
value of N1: 5850.82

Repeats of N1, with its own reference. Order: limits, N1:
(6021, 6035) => 6021.66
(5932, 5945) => 5933.57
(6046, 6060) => 6057.82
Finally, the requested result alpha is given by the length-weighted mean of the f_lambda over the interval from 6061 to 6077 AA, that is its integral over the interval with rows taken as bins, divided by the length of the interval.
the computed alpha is 15.7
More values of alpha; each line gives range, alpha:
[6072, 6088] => 16.0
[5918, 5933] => 15.3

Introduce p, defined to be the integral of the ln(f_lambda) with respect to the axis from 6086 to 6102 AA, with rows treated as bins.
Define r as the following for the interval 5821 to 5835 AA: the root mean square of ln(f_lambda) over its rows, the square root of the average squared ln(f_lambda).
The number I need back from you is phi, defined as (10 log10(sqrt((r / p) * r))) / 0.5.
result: -7.63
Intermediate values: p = 44.7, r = 2.78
